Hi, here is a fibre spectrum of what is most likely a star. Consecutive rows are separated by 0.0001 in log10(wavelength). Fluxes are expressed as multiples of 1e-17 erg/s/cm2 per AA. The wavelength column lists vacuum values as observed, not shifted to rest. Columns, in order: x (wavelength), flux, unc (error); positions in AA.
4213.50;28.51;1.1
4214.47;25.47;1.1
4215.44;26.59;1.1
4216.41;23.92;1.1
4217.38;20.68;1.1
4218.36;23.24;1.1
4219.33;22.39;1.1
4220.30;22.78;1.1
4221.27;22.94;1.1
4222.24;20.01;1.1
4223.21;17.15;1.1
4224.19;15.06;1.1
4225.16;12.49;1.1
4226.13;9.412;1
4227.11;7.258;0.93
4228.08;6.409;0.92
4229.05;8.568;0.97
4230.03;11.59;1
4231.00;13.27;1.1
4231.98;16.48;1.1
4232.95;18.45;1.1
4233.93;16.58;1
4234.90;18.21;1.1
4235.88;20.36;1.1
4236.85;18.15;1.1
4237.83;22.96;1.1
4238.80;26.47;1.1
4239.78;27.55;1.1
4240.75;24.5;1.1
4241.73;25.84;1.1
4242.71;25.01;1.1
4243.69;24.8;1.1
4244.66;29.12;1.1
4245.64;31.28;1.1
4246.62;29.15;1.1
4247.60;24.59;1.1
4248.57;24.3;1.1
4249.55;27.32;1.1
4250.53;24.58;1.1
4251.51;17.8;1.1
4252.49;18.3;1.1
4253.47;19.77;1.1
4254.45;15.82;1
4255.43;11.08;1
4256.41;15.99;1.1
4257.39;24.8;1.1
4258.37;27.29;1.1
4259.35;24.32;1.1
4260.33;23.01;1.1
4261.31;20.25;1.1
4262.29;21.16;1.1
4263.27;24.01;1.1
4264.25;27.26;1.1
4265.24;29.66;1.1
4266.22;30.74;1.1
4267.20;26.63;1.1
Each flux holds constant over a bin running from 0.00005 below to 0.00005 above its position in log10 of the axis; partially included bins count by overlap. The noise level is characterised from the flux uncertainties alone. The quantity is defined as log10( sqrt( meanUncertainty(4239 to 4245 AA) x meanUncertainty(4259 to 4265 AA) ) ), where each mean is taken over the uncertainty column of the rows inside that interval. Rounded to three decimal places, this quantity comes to 0.041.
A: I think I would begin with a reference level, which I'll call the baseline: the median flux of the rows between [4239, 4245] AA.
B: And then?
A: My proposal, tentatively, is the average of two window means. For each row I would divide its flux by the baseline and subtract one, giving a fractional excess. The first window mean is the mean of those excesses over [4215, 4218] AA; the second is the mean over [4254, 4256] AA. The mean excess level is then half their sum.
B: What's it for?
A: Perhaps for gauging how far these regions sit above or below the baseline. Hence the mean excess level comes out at -0.27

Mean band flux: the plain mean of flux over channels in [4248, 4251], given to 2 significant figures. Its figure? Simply 25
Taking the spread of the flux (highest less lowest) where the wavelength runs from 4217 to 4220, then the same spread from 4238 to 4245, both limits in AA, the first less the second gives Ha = -2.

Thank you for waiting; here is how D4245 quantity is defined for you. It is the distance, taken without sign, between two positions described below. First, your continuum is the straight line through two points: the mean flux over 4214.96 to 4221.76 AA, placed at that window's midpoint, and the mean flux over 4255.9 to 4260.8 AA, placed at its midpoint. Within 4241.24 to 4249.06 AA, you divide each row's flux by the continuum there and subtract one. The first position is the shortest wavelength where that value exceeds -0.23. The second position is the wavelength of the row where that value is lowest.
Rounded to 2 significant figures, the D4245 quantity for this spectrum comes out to 6.8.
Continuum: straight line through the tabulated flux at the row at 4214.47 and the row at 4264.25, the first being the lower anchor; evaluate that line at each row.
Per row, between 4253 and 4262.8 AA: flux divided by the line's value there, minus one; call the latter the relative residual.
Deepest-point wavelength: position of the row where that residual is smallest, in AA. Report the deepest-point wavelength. 4255.43 AA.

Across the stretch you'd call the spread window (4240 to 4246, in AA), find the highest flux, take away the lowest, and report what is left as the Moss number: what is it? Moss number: 7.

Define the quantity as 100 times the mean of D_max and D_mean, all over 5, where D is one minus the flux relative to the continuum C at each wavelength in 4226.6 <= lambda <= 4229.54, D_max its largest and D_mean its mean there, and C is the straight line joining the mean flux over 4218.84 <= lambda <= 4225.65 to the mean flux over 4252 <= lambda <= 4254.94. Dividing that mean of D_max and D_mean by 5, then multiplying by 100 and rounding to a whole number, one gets 13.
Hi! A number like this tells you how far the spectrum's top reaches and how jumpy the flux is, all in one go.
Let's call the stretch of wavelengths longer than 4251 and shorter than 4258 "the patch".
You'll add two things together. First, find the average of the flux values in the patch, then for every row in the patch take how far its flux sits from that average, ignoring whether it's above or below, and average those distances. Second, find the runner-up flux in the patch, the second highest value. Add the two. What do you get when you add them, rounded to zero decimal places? 23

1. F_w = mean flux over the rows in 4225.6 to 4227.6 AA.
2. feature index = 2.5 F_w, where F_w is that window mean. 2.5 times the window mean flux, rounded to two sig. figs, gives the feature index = 21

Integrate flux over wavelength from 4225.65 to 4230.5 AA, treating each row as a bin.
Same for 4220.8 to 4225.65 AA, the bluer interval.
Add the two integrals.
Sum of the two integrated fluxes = 127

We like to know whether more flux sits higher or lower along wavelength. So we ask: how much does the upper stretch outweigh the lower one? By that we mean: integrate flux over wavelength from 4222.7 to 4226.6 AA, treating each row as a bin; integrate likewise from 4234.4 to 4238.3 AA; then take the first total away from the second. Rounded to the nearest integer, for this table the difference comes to 25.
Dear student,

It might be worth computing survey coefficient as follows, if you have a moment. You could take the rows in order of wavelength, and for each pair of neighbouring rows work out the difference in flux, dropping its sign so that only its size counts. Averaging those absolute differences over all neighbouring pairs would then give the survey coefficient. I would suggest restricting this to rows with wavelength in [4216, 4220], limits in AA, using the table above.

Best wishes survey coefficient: 2.2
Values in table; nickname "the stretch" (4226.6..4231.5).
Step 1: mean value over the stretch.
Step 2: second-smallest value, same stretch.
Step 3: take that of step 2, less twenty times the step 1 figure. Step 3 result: -181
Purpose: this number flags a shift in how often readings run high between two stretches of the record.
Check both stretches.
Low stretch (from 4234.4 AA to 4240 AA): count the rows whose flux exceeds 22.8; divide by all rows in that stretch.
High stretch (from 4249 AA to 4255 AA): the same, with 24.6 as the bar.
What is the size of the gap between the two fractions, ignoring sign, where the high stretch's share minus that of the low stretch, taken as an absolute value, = 0.33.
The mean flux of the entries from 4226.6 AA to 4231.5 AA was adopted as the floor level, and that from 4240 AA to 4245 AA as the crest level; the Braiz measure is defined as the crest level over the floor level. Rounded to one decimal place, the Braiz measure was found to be 2.7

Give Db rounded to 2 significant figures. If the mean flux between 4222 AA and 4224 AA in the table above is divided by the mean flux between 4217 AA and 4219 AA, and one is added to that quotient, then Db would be 1.8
